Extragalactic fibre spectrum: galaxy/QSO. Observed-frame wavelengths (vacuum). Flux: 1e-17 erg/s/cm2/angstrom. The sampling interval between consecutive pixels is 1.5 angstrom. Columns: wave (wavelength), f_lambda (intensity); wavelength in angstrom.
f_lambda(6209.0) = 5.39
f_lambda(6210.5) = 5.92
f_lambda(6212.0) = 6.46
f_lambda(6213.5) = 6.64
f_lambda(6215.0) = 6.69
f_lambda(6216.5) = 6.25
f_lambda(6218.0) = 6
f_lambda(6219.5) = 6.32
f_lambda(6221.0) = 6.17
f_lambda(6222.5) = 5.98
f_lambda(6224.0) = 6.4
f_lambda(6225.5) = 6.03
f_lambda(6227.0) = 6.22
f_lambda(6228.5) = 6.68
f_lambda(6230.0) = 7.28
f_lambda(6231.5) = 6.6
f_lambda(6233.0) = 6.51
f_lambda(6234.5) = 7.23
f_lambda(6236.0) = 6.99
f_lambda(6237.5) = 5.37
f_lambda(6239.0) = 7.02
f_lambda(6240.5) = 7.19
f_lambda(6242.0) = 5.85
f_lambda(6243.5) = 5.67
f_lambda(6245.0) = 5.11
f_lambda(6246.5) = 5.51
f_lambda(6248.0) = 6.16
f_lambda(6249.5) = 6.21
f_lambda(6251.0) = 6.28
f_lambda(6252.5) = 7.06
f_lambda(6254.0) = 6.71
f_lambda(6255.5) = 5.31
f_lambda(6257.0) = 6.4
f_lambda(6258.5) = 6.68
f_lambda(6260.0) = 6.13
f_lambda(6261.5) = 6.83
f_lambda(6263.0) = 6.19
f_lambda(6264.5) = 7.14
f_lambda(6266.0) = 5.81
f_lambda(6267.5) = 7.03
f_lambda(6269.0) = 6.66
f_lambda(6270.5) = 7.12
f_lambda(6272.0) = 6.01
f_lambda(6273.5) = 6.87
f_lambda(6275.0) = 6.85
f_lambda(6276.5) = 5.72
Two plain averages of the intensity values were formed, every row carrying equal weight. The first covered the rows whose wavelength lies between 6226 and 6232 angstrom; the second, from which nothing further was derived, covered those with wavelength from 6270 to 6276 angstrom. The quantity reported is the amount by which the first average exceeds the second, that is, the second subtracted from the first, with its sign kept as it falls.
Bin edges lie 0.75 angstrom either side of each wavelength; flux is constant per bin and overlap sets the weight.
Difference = 0.0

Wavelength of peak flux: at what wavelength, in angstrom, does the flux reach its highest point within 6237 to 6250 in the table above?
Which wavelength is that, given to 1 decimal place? 6240.5 angstrom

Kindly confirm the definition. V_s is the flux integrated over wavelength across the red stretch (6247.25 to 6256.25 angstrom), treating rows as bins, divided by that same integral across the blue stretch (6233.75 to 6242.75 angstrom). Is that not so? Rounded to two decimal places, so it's 0.95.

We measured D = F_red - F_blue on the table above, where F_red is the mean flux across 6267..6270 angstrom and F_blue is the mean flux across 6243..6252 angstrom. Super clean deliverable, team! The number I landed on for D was 1.0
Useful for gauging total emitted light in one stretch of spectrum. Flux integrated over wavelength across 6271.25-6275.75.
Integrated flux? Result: 30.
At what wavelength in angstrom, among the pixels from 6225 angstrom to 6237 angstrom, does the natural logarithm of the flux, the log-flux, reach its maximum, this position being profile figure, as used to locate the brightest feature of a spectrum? 6230.0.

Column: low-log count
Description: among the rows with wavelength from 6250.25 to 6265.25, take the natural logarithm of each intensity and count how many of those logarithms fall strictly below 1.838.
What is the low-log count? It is 4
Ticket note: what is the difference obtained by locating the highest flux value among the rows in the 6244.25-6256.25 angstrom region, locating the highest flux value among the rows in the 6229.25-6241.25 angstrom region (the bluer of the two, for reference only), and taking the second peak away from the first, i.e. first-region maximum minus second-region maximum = -0.2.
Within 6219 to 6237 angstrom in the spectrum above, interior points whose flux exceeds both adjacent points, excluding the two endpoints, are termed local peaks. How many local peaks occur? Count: 3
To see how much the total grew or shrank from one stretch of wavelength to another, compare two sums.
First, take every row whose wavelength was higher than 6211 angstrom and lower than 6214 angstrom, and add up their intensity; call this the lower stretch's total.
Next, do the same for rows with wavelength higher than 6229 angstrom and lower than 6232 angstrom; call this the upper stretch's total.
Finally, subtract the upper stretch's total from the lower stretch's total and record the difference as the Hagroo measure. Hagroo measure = -0.8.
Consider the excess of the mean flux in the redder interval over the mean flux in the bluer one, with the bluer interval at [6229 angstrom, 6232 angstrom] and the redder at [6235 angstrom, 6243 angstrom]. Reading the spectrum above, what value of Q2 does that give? -0.5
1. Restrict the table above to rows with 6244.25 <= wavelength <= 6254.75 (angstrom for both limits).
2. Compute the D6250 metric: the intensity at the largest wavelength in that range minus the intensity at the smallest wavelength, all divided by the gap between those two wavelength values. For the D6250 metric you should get 0.18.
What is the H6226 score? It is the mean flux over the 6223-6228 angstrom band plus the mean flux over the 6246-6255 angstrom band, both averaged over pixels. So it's 12.5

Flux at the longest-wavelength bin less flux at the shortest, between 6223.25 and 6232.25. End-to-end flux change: 0.20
